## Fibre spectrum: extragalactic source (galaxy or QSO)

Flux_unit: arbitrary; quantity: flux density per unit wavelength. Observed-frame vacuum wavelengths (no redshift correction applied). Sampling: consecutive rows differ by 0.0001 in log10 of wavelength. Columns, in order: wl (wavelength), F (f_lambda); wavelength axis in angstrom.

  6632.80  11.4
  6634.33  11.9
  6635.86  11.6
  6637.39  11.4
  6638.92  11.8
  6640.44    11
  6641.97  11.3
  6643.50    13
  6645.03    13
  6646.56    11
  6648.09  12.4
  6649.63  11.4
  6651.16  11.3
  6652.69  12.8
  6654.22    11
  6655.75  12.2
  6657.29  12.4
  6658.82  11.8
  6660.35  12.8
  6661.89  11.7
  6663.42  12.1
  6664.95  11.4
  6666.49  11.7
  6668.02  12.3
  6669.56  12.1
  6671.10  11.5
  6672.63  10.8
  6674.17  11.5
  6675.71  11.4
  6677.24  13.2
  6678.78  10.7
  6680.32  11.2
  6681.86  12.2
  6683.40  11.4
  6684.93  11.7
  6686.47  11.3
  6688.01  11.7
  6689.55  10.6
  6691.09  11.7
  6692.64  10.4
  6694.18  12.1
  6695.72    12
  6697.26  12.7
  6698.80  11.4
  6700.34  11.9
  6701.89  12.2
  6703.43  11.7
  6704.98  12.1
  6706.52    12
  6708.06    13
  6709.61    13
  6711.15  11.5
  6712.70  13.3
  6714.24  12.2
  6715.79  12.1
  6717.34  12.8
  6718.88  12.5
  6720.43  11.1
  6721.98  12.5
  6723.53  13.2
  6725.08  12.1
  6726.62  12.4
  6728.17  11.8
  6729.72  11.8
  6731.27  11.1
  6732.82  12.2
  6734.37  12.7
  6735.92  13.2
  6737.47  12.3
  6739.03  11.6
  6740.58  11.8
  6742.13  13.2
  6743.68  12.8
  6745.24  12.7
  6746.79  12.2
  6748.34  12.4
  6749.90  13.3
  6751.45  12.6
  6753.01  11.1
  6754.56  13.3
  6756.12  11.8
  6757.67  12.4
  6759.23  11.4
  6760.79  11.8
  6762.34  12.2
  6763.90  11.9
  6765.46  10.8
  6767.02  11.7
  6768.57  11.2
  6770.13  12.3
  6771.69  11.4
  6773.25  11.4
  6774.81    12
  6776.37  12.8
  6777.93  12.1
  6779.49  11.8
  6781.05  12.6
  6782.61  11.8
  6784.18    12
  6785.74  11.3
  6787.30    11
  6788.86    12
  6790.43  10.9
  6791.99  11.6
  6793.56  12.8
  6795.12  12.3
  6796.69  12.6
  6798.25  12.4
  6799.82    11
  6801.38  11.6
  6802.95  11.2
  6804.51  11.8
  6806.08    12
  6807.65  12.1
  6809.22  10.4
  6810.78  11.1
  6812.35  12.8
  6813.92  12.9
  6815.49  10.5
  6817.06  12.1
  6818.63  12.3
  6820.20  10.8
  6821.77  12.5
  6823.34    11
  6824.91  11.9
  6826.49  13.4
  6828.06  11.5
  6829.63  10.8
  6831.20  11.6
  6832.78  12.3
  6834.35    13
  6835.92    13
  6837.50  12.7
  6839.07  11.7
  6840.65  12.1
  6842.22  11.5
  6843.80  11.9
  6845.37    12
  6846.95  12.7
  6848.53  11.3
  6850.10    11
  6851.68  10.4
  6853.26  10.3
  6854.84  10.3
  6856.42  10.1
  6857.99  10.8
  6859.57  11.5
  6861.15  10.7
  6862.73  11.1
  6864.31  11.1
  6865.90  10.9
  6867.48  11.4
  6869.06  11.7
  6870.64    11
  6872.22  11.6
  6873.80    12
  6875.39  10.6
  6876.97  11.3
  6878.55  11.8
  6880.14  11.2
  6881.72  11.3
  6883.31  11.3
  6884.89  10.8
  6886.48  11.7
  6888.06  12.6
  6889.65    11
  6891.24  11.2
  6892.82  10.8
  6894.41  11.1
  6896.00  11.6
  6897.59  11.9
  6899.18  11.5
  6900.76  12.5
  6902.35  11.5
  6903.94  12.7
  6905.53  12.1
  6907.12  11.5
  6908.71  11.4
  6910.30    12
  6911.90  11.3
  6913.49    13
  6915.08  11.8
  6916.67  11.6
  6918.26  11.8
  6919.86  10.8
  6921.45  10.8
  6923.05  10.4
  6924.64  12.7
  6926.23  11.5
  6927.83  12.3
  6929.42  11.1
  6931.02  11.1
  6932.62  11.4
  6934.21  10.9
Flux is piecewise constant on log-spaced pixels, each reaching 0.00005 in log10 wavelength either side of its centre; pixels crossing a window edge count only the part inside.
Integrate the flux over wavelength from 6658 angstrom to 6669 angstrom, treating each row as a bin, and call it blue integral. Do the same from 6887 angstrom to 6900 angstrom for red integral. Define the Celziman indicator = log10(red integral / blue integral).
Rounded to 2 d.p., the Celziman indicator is 0.05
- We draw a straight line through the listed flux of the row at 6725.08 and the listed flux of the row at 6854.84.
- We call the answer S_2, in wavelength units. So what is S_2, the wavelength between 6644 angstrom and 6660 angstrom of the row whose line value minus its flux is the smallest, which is 6645.03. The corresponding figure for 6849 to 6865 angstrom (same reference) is 6859.57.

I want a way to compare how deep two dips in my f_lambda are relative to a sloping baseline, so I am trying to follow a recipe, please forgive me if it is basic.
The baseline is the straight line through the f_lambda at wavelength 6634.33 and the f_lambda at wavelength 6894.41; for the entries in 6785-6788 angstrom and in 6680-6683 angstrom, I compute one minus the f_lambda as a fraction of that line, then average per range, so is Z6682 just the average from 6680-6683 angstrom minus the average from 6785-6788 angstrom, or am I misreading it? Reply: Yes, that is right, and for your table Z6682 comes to -0.02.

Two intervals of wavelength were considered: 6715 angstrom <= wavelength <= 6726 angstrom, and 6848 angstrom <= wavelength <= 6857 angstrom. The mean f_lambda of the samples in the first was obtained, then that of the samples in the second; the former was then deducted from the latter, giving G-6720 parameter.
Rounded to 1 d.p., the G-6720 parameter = -1.8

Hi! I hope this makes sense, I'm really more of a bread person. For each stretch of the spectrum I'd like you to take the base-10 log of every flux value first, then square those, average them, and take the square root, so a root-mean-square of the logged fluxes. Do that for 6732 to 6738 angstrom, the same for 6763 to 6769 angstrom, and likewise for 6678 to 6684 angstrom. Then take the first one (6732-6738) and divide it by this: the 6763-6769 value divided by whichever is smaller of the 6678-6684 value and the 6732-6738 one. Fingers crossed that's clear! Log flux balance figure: 1.099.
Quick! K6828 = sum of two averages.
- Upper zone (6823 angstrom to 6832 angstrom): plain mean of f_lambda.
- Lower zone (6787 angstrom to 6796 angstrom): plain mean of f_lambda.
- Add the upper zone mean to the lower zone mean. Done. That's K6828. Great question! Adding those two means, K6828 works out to 23.5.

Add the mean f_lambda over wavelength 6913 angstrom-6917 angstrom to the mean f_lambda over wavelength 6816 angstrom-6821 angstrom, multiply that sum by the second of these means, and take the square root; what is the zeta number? 16.7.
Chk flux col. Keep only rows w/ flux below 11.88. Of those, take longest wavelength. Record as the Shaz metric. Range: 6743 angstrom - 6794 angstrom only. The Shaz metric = 6791.99 angstrom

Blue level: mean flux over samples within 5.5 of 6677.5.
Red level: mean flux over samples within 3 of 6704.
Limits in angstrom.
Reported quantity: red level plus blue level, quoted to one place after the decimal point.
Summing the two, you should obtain 23.6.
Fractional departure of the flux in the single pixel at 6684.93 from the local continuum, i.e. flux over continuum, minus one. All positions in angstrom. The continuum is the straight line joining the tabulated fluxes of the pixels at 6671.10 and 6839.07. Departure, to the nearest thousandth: 0.016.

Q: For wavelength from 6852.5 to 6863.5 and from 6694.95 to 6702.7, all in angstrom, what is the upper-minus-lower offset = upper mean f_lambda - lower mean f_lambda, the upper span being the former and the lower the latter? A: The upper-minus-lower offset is -1.4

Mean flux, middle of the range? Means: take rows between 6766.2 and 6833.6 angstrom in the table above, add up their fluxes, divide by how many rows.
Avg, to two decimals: 11.80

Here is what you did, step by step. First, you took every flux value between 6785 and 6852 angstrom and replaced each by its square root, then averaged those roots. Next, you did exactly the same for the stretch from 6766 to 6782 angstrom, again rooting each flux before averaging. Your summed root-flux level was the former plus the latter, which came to 6.89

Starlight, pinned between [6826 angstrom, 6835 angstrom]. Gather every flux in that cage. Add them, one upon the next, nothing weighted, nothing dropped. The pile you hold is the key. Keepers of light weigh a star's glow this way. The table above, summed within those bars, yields 73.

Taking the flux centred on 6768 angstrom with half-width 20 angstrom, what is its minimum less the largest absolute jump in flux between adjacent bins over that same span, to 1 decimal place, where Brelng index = 8.6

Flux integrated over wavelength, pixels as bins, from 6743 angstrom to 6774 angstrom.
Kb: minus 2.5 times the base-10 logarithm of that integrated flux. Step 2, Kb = -6.43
